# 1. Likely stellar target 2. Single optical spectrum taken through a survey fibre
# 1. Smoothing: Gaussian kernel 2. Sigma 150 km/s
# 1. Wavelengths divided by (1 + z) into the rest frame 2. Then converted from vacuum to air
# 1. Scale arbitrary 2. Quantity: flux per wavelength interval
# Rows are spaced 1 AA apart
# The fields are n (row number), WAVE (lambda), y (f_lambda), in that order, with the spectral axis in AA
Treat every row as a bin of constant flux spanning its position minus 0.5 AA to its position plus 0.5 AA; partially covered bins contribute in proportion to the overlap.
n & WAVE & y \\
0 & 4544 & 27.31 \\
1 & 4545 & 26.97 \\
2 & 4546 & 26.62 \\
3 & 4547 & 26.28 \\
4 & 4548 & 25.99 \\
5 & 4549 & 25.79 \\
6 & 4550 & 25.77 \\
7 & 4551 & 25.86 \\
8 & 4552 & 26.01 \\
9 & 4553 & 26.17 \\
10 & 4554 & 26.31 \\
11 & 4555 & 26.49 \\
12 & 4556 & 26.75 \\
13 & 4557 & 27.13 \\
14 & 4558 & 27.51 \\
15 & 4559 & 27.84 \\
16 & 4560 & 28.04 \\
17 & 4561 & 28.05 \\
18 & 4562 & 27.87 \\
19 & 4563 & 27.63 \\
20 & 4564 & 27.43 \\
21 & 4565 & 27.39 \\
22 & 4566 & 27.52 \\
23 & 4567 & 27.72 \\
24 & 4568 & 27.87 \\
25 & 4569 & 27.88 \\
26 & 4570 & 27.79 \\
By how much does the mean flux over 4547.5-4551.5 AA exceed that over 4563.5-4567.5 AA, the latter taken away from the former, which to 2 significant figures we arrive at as -1.7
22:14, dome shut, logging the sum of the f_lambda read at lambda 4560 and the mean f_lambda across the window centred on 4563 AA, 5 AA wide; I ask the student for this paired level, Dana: 55.7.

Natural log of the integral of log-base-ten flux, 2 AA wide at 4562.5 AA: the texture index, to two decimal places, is 1.06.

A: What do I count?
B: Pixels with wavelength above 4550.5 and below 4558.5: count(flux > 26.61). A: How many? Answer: 3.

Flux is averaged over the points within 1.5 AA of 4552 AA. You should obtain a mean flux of 26.01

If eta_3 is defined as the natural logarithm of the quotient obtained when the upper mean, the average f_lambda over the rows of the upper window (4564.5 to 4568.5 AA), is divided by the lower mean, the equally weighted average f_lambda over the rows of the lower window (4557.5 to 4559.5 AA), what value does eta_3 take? 0.00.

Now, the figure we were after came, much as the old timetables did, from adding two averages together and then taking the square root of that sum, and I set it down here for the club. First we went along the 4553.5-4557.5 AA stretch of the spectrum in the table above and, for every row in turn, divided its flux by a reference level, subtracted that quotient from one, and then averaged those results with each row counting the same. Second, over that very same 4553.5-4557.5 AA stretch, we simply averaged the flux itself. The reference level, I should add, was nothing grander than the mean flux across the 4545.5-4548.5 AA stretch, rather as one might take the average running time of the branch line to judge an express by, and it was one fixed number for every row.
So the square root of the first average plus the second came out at 5.16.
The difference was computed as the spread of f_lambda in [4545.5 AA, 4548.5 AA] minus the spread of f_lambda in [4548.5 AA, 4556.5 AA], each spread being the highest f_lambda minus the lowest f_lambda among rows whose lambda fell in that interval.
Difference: -0.35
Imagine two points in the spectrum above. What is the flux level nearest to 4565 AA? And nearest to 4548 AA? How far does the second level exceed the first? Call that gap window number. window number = -1.4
